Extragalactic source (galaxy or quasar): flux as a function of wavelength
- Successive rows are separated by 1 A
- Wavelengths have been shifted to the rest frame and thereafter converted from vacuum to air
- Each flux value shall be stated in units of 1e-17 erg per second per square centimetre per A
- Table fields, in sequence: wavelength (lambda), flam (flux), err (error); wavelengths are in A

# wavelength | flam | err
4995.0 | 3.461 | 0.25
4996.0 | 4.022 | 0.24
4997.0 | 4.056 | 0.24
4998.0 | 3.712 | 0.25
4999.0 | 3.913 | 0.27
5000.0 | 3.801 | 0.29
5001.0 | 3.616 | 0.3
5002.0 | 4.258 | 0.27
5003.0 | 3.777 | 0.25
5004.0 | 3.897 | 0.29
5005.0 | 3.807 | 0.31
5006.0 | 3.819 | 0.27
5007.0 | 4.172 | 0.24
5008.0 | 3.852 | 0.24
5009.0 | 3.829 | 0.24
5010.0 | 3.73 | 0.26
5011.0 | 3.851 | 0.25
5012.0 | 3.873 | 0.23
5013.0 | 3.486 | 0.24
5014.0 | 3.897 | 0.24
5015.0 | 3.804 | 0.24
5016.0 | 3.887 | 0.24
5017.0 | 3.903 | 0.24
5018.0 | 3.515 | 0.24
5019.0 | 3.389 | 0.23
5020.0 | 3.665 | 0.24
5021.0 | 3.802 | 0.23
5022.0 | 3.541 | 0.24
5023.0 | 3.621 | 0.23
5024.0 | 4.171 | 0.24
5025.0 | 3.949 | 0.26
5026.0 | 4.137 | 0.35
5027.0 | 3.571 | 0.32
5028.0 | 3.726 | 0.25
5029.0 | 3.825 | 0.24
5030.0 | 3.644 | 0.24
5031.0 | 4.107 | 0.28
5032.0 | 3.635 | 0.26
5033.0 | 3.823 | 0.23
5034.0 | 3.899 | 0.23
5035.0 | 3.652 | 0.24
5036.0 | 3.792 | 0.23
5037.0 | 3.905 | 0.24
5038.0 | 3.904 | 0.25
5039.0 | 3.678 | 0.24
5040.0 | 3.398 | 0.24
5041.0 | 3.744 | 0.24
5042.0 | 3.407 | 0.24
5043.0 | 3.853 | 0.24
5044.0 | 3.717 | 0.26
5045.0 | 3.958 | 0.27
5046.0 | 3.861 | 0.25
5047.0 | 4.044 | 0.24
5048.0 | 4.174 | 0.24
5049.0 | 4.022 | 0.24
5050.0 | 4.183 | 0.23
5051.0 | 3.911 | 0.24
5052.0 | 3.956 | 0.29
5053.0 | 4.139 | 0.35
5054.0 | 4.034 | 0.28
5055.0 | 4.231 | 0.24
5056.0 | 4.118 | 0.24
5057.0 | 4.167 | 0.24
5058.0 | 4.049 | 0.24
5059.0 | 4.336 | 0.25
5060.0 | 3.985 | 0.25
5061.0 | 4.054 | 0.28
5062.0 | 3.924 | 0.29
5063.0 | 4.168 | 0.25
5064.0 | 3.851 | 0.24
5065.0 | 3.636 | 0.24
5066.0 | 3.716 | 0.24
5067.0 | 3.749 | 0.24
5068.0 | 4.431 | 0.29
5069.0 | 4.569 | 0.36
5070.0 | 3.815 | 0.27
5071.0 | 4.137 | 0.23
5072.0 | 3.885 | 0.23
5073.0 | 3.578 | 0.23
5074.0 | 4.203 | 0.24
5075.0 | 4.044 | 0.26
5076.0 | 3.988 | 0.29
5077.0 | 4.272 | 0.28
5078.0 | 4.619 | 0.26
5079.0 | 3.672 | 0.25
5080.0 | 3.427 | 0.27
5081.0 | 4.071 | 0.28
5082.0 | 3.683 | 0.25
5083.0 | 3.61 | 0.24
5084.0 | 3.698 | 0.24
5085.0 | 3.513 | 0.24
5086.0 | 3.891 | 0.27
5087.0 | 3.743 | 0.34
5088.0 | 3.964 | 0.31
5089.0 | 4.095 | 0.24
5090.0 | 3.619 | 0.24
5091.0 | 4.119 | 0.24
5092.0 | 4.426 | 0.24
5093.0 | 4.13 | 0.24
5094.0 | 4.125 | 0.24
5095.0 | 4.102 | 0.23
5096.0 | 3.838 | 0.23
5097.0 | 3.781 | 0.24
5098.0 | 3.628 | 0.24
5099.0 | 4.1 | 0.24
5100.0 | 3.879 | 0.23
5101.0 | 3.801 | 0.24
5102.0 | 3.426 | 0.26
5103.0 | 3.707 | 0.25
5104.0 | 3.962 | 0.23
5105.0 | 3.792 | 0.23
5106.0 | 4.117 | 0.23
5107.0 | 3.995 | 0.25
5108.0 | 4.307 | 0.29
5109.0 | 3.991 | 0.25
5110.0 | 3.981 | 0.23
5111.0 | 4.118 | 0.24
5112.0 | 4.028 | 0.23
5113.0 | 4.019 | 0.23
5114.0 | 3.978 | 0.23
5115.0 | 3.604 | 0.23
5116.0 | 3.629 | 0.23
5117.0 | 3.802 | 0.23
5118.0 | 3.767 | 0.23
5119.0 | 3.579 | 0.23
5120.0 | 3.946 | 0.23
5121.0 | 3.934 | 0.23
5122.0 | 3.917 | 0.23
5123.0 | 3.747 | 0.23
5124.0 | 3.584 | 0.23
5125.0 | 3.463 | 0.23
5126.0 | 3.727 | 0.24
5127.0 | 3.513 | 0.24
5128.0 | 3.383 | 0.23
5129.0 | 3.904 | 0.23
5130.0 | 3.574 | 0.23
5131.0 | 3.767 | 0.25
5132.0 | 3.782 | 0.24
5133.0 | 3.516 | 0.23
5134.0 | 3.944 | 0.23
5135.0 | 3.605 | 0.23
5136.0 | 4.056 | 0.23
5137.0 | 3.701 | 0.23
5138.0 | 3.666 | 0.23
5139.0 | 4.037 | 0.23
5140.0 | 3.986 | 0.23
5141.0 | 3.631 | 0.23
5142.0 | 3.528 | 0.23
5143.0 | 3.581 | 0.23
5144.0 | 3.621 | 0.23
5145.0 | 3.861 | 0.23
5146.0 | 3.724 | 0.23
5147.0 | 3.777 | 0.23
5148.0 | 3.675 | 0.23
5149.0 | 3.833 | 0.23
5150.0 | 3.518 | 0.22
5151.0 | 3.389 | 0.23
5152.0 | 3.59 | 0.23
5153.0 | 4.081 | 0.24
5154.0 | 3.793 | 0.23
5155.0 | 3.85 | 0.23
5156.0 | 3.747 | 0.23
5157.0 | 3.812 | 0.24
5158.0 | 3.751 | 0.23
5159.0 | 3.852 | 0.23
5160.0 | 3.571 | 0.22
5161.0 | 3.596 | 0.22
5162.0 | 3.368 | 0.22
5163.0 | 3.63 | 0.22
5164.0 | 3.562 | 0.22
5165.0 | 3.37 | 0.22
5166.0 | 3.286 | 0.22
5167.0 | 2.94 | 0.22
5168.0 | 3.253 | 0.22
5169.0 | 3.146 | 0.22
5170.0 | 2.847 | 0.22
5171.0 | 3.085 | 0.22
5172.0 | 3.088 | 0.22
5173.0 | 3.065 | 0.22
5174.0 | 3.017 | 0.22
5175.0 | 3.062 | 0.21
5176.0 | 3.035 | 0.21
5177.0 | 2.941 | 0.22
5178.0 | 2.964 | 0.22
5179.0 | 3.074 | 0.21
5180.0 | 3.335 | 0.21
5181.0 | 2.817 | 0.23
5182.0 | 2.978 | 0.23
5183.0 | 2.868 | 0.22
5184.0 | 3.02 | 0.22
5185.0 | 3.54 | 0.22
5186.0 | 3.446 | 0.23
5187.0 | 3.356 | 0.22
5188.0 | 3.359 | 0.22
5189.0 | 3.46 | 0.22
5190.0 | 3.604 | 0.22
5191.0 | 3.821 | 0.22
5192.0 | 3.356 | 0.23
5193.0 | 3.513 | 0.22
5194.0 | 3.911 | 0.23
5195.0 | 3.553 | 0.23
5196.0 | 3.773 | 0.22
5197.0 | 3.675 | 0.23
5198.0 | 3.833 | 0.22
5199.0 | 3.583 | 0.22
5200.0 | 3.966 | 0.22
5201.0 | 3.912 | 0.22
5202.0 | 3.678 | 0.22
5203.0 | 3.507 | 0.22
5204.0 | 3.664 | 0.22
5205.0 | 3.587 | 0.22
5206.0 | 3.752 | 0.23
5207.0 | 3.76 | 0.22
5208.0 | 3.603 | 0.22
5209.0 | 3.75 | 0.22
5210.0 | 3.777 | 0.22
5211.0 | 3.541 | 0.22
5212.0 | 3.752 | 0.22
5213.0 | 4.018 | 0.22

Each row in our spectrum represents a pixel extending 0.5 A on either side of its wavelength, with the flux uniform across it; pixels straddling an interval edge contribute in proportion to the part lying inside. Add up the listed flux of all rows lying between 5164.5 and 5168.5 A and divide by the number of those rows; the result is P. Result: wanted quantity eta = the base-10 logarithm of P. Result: 0.507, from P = 3.21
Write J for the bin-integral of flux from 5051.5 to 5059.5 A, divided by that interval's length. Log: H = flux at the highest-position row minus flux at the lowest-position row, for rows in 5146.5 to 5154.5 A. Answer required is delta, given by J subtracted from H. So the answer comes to -4.1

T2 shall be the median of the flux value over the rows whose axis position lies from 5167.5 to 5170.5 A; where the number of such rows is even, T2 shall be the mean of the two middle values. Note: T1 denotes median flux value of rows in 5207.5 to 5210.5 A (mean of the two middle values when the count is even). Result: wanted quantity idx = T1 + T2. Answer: 6.9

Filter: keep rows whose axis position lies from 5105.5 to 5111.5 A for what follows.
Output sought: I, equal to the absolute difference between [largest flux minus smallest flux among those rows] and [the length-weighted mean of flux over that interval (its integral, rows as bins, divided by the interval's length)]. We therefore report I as 3.76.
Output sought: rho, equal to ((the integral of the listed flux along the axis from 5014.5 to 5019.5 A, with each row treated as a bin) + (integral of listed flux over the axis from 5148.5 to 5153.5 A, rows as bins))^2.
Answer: 1362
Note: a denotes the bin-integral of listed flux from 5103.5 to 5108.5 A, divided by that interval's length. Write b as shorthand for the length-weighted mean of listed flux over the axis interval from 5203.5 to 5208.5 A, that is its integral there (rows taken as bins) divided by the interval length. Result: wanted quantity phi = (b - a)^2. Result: 0.13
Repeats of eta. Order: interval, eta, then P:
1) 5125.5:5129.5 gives 0.560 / 3.63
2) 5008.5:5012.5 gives 0.582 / 3.82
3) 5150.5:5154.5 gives 0.570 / 3.71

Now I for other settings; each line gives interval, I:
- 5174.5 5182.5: 2.51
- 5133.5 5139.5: 3.38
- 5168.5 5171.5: 2.73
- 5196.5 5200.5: 3.38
